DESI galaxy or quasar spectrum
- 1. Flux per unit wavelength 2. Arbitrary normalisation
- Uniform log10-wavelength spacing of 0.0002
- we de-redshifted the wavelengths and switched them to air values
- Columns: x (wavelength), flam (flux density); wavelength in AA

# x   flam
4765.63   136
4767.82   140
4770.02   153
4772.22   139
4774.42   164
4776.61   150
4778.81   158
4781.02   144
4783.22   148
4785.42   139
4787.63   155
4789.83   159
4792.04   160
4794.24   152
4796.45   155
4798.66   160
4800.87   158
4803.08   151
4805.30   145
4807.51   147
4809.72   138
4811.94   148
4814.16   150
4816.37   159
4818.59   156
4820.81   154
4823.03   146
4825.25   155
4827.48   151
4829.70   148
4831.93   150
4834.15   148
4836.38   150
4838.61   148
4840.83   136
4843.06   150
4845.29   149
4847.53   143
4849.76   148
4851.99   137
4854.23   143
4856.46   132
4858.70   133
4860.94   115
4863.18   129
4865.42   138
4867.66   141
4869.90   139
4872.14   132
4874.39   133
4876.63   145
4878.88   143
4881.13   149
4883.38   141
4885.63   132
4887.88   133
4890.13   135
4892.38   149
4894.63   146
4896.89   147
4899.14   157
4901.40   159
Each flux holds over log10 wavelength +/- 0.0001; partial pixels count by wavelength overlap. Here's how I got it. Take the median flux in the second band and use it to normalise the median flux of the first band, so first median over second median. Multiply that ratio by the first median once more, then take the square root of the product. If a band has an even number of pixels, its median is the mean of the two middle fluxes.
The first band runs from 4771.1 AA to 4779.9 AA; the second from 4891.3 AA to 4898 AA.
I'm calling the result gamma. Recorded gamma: 12.7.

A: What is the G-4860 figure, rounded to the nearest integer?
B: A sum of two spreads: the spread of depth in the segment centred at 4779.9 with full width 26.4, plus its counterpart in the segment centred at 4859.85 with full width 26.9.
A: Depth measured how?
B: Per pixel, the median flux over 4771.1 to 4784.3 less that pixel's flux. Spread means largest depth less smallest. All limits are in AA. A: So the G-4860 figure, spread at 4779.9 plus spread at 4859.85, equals 58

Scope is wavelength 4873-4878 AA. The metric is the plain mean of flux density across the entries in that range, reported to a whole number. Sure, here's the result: 139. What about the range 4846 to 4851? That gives 146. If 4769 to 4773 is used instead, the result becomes 146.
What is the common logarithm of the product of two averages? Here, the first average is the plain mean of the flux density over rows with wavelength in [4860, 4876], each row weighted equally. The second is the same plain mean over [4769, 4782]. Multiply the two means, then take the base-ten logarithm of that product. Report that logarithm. 4.30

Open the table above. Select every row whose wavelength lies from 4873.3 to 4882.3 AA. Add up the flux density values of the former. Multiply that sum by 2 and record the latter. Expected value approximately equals 1140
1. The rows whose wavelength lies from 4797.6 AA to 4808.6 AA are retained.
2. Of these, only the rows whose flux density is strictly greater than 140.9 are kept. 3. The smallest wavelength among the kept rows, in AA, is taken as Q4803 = 4798.66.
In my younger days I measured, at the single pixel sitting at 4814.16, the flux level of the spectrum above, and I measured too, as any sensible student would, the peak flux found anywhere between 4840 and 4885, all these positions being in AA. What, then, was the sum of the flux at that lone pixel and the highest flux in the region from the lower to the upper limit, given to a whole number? 300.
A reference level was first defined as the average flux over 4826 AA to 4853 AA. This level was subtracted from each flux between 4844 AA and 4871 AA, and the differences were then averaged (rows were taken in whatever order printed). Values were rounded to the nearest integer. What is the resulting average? -9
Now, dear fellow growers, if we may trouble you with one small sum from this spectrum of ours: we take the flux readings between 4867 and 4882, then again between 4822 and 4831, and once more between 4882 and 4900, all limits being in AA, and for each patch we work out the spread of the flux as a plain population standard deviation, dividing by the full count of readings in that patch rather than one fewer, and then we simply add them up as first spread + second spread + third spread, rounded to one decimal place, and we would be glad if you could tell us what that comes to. 17.4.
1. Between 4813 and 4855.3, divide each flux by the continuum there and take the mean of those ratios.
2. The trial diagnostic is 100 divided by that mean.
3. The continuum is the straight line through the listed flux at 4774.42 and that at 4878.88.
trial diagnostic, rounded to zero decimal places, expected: 102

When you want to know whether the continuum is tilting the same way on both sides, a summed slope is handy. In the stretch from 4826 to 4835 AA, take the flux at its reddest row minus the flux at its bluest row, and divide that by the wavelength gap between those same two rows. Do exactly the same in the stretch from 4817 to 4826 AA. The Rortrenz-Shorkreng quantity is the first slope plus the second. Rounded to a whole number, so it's -1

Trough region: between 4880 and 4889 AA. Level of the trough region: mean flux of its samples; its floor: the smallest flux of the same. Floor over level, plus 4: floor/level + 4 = 4.95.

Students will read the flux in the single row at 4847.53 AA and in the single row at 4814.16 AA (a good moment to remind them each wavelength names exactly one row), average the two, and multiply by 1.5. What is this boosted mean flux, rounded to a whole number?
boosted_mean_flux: 220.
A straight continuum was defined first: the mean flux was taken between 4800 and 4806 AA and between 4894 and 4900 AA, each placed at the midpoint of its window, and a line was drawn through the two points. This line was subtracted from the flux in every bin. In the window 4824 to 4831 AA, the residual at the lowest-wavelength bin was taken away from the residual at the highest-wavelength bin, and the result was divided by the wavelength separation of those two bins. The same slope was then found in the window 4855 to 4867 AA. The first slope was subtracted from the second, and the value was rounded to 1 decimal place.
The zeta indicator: 2.2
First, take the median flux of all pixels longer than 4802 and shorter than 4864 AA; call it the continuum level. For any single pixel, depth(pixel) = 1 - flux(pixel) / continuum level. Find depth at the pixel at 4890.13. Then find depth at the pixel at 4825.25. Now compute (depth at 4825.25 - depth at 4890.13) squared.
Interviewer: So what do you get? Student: 0.018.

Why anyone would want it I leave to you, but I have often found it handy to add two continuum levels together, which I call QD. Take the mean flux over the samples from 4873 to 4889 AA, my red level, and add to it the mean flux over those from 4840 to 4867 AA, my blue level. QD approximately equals 277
